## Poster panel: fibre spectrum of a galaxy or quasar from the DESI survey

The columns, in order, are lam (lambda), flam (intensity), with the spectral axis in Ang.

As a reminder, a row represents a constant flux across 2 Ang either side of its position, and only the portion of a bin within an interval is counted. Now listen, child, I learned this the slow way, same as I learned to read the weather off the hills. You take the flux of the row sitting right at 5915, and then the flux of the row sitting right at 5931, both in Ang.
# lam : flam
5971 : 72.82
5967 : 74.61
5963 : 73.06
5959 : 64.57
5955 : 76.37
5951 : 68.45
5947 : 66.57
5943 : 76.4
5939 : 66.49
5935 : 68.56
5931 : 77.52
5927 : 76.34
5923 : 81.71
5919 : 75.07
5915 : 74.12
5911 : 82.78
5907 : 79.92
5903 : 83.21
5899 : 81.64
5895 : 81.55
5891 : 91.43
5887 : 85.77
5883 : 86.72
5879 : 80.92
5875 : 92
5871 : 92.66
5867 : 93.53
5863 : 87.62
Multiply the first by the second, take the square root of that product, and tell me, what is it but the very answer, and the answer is 76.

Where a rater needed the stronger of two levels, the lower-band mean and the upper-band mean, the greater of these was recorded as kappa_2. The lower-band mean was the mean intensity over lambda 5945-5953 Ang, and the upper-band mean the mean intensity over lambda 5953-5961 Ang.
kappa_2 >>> 70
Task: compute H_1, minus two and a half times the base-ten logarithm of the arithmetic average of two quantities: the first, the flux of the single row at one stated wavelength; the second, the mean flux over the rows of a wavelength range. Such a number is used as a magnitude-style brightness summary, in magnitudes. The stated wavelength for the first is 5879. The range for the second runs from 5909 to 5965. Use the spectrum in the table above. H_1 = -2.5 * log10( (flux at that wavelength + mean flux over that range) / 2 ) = -4.72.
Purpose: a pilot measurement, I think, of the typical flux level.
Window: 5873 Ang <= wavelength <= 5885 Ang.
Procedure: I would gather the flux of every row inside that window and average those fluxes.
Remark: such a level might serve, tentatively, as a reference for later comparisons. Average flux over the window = 87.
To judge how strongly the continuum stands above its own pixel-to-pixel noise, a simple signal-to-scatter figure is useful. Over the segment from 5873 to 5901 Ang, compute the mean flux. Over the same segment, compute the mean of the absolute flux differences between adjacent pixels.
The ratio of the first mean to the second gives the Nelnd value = 15.4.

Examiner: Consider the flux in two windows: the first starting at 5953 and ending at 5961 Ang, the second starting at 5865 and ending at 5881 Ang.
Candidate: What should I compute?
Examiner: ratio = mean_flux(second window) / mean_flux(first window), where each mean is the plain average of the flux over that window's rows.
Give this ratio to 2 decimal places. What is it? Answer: 1.27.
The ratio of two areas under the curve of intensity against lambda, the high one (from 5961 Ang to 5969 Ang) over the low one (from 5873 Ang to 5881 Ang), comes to 0.85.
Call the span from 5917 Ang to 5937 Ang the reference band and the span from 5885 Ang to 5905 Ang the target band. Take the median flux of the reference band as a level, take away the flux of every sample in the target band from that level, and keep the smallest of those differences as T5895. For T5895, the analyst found -15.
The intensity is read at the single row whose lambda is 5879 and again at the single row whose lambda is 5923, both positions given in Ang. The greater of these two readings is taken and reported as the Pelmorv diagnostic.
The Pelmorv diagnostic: 82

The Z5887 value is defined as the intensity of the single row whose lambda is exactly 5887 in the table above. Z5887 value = 85.77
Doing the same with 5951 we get 68.45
